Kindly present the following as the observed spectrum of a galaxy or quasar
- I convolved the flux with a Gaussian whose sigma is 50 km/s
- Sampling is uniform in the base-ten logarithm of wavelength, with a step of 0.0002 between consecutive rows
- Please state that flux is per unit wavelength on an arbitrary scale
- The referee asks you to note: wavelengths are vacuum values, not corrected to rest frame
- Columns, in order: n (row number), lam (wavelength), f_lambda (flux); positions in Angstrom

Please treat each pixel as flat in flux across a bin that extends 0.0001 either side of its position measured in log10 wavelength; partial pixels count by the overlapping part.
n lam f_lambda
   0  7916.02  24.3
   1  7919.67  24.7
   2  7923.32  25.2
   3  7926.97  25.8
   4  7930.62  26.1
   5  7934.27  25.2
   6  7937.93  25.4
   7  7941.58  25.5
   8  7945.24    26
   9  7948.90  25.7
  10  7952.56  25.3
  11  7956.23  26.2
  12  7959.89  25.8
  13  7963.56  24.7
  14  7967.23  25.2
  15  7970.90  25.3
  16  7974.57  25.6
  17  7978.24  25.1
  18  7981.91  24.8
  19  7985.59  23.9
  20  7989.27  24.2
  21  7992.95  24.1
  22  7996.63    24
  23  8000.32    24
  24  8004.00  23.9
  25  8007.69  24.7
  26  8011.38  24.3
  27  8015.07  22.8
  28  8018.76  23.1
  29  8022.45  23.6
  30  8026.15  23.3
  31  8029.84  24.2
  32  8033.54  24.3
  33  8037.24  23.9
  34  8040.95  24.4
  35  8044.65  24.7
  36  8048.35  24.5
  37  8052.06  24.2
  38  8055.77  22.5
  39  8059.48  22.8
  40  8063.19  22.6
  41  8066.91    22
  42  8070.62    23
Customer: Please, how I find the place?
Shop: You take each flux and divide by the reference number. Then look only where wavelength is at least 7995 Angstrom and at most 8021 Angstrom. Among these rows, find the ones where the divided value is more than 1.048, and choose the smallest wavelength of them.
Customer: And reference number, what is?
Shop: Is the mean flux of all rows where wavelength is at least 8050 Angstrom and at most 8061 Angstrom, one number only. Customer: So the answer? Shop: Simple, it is 8007.69 Angstrom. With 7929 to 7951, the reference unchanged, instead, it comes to 7930.62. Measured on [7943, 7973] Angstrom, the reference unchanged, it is 7945.24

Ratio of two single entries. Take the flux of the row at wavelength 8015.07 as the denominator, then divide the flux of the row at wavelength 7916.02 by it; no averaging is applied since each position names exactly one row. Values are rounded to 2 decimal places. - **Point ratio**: 1.07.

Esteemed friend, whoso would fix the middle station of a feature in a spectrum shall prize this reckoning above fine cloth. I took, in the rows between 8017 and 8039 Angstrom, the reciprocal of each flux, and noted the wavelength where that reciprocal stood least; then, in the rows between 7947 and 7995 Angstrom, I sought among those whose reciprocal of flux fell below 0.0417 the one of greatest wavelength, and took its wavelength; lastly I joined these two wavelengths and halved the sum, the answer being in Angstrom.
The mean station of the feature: 8013.2 Angstrom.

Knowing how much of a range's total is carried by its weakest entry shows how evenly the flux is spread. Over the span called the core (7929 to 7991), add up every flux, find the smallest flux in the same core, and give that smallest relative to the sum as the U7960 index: 0.056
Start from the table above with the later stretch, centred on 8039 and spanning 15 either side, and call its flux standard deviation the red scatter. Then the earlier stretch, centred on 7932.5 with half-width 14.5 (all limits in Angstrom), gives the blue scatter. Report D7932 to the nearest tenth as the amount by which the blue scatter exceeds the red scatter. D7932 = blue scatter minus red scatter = 0.0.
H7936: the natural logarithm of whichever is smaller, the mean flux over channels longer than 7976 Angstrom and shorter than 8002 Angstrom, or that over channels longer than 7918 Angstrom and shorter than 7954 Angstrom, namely 3.19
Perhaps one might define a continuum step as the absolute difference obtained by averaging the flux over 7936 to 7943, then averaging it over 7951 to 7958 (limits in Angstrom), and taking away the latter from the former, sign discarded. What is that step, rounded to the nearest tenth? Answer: 0.3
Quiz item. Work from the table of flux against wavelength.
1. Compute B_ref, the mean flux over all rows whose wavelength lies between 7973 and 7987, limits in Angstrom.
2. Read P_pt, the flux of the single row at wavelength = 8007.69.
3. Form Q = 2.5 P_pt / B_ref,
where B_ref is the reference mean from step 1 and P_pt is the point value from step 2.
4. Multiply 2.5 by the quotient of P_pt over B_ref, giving 2.48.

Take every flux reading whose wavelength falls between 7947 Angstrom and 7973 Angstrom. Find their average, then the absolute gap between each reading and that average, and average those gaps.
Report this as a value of 0.38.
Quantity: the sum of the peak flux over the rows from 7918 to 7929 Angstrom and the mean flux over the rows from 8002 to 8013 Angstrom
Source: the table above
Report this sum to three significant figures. 50.1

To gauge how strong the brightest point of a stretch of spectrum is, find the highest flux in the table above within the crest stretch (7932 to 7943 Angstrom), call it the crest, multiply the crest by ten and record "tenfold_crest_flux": 255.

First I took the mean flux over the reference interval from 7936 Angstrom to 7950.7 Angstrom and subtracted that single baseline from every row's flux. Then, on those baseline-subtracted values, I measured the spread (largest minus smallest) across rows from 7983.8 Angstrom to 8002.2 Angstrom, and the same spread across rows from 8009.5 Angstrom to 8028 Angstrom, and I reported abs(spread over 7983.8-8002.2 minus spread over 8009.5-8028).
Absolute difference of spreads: 1.2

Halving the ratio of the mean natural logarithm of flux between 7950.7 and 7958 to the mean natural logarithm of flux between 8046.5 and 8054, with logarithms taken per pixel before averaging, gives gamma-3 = 0.509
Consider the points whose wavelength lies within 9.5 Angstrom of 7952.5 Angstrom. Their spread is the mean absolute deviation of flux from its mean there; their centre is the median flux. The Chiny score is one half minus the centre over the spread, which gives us -107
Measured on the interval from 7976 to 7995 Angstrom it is -57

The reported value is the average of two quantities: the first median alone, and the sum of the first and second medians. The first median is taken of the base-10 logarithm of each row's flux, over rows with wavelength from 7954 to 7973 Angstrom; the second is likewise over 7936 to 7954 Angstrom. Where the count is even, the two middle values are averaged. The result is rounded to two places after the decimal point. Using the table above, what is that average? 2.11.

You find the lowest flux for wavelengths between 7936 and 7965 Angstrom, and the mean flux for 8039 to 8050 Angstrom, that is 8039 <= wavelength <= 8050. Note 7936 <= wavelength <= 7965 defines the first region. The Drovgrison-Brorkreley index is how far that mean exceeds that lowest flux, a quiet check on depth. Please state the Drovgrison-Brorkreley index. -0.17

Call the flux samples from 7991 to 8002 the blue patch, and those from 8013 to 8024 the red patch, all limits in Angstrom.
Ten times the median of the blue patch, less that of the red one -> 217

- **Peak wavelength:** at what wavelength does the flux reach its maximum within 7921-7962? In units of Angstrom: 7956.23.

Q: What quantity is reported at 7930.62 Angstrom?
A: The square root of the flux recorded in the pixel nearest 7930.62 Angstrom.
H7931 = 5.11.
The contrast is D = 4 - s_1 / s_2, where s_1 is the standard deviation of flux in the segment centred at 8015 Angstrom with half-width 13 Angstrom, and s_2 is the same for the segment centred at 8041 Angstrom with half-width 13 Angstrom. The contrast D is 1.35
